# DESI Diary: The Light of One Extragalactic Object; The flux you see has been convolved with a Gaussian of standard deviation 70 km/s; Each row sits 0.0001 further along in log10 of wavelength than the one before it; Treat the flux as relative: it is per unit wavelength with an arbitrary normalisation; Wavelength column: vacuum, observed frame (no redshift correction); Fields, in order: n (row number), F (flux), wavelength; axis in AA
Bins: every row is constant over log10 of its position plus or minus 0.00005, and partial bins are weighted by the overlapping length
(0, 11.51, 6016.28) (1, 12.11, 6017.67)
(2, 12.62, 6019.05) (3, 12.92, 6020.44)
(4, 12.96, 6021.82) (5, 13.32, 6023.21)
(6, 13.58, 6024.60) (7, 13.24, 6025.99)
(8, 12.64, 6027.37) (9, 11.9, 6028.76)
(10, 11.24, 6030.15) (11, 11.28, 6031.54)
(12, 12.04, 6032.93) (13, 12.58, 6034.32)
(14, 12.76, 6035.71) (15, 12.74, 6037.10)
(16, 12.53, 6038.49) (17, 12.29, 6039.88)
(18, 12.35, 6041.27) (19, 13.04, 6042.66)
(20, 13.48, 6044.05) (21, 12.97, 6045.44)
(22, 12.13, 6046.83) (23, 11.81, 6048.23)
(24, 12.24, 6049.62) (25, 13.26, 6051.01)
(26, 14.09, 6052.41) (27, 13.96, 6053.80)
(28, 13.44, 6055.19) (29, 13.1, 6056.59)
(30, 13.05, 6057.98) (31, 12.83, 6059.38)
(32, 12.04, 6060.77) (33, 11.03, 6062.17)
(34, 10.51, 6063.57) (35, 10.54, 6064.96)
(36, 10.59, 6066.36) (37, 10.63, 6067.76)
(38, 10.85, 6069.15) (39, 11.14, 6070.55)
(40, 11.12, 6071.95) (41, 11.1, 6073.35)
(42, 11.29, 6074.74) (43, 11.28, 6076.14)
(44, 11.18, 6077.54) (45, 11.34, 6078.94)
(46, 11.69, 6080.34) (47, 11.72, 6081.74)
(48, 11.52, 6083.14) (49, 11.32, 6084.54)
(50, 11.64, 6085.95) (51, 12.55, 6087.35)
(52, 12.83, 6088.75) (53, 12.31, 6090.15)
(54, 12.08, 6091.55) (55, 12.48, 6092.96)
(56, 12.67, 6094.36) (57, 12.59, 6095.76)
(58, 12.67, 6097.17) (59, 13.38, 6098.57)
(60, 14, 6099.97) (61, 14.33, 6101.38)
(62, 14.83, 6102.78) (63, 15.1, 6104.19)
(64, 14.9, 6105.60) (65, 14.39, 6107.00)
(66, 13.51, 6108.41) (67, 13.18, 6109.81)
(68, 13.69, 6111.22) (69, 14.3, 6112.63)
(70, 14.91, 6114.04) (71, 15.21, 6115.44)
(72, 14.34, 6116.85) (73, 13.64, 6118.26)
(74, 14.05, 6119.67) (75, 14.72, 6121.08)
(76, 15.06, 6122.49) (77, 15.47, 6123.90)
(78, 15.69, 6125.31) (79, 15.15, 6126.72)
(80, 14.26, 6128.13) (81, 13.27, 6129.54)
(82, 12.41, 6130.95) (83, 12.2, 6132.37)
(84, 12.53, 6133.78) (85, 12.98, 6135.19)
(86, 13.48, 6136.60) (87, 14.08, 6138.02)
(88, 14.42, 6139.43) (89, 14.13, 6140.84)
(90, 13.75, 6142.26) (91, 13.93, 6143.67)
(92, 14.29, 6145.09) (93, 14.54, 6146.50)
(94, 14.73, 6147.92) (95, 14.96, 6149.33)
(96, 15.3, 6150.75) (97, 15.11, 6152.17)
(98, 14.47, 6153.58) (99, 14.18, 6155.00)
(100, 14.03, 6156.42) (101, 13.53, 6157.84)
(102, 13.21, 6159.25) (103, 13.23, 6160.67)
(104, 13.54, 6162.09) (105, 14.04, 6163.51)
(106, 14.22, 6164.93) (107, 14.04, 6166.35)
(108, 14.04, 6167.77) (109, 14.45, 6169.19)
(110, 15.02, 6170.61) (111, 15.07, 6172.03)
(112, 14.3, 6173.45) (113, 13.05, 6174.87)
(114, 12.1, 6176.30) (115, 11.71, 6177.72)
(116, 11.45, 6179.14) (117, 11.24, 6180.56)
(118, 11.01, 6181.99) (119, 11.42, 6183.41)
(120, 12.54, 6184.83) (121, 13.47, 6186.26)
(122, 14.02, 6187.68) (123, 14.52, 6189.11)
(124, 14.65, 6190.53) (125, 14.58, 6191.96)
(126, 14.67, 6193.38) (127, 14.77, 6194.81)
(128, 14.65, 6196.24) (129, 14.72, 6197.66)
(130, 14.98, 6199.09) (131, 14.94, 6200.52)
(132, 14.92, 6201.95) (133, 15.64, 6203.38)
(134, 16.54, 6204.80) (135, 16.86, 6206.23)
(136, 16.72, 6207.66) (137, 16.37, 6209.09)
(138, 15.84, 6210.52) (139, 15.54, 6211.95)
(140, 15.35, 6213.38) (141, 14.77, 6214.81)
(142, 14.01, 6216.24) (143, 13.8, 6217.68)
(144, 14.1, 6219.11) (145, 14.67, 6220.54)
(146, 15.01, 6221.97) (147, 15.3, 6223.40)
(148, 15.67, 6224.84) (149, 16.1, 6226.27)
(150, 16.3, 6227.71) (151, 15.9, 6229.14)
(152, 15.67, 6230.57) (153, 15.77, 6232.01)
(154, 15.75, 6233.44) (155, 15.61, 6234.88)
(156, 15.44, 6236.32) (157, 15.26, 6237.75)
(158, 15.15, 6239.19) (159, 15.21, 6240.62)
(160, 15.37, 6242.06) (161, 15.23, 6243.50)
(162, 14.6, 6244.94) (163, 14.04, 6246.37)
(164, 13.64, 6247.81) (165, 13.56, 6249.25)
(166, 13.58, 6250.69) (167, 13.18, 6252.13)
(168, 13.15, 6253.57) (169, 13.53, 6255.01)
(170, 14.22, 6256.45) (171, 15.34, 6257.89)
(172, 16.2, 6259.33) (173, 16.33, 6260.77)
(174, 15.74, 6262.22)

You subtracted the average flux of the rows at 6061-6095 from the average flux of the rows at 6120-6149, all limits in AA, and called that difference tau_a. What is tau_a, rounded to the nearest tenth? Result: 2.6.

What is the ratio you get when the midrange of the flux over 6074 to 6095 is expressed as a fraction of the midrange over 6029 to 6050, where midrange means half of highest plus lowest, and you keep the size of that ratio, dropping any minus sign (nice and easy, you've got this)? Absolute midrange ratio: 0.97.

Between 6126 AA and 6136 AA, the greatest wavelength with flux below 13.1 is 6135.19 AA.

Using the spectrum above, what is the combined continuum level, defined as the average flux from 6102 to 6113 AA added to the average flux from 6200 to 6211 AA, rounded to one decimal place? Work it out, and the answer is 30.2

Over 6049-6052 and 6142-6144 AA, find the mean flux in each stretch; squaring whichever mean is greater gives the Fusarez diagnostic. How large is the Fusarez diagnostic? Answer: 192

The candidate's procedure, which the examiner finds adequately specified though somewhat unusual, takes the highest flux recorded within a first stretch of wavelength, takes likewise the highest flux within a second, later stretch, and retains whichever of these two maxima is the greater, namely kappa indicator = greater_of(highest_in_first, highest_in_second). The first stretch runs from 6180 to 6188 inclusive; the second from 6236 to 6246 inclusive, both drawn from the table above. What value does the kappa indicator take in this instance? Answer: 15.4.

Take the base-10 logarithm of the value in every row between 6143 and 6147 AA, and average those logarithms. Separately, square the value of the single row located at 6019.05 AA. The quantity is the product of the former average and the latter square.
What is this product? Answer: 184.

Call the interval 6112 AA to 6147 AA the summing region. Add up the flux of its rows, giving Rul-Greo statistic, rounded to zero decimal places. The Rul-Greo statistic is 353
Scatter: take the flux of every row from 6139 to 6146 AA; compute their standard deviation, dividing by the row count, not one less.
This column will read 0.2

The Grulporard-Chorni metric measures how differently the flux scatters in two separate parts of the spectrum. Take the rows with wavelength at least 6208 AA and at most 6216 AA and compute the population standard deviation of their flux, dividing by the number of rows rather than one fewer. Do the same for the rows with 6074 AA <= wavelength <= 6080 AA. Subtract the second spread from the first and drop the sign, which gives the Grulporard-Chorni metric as 0.47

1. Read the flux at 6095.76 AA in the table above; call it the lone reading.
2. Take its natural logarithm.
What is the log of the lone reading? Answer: 2.53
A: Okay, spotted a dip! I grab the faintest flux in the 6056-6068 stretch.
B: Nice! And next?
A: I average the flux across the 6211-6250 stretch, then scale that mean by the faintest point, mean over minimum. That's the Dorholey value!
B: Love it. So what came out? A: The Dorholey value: 1.43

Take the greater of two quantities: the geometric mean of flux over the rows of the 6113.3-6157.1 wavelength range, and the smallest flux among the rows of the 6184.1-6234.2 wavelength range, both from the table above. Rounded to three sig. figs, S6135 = 14.2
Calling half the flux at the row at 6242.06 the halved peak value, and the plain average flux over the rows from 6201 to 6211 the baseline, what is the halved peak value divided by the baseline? 0.477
